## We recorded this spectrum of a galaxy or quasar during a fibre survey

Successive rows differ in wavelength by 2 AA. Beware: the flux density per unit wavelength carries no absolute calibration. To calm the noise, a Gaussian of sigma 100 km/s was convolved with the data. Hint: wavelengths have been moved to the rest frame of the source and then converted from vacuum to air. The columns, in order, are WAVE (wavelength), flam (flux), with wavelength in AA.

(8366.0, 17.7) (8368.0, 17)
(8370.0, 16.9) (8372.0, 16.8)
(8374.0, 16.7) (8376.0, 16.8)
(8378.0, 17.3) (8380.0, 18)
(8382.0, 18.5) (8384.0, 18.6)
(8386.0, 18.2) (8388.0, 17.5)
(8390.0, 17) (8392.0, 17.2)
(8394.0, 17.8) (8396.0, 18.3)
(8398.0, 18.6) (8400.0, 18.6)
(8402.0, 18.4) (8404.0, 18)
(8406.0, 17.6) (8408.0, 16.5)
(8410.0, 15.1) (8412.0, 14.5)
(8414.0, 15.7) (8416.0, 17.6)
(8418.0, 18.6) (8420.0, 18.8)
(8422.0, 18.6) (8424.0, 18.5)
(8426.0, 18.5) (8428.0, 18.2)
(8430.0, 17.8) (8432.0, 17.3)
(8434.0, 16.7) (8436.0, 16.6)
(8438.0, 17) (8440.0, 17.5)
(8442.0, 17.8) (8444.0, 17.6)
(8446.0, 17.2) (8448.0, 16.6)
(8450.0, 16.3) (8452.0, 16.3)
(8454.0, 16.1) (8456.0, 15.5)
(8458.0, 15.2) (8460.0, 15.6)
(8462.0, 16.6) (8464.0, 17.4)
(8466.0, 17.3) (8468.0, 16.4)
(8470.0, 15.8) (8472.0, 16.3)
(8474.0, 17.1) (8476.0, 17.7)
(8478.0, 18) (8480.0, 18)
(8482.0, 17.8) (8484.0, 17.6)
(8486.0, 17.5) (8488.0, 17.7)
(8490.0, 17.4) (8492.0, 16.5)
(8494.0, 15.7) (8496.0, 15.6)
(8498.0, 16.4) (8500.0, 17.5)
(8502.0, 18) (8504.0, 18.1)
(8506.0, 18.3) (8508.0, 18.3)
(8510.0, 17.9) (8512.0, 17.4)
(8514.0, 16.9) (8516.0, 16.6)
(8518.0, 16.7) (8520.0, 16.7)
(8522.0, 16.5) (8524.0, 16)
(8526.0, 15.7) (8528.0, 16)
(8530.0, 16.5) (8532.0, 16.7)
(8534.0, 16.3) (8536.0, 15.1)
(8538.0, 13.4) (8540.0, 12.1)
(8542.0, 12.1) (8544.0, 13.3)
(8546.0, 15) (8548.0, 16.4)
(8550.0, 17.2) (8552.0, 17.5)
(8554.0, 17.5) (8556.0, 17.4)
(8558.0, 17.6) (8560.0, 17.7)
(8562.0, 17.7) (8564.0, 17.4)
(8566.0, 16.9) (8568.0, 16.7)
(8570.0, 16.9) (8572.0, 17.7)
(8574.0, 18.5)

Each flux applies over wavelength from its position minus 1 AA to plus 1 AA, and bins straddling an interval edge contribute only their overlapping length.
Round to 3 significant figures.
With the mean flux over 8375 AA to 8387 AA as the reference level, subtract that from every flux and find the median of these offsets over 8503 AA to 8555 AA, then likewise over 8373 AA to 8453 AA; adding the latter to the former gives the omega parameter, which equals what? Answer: -1.65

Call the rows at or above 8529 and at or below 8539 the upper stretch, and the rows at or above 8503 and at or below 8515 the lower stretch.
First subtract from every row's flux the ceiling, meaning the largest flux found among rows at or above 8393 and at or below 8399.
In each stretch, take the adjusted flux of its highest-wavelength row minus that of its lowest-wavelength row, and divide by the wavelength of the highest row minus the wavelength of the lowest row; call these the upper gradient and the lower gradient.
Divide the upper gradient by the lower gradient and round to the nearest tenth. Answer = 3.2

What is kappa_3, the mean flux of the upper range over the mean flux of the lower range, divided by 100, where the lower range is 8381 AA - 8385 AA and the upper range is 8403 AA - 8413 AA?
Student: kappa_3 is 0.0088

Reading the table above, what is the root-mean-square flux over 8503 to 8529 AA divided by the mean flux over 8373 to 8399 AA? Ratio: 0.96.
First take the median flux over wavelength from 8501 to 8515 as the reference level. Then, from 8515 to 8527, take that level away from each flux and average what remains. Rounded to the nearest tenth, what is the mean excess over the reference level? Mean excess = -1.6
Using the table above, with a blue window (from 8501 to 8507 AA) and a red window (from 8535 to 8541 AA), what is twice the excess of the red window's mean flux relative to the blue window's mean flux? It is -9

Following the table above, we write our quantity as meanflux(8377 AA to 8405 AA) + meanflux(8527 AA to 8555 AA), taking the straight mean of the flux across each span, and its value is 33.4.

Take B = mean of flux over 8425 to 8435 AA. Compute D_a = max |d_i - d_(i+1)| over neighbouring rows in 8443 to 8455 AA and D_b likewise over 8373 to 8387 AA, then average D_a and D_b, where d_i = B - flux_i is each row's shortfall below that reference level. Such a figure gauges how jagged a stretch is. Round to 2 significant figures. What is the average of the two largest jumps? 0.65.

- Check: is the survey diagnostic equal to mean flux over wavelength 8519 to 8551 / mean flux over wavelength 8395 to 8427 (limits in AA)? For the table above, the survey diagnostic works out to 0.87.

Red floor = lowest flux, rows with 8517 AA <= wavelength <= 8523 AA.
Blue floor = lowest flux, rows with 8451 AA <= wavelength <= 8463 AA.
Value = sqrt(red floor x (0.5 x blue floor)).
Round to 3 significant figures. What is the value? 11.2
